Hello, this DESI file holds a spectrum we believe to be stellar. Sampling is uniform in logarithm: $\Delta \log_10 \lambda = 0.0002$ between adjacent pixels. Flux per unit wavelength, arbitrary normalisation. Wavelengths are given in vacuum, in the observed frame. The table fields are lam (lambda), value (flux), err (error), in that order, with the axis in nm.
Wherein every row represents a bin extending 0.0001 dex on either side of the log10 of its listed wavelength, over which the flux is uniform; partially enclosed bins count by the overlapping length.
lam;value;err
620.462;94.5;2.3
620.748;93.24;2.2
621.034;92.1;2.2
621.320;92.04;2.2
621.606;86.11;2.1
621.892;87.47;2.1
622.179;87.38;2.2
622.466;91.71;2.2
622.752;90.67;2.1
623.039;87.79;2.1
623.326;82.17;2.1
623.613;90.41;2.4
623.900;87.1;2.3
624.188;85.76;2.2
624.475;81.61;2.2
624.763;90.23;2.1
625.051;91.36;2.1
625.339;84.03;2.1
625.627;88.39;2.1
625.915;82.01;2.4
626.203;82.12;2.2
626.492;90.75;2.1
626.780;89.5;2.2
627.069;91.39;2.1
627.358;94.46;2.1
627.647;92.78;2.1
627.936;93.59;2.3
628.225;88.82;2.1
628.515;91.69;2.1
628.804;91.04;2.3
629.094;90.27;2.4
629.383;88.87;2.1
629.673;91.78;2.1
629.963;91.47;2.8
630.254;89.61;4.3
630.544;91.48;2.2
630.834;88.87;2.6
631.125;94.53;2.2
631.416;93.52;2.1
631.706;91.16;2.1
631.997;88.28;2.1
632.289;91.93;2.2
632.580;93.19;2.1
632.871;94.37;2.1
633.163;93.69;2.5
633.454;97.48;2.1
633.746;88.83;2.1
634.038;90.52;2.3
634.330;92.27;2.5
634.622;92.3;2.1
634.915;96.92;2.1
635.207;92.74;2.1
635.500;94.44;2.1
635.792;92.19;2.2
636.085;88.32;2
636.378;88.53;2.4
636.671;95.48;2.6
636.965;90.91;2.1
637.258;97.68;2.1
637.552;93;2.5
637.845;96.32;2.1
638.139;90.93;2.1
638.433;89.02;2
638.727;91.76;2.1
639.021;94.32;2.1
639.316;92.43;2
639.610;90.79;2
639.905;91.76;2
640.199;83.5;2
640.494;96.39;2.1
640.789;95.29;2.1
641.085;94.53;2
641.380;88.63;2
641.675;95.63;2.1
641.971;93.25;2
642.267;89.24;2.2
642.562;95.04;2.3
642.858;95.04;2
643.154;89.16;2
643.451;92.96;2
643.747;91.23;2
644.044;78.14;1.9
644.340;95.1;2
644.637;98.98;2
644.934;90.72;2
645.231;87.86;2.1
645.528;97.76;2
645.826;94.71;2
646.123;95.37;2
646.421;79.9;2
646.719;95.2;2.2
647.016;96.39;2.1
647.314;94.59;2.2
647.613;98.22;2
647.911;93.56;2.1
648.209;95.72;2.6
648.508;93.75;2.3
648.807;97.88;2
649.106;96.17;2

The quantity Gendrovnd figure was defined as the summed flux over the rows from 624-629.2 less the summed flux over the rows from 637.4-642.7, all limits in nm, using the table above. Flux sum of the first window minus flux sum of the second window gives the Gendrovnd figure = -62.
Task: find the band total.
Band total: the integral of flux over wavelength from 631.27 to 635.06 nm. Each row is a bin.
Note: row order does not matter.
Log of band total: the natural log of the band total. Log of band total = 5.9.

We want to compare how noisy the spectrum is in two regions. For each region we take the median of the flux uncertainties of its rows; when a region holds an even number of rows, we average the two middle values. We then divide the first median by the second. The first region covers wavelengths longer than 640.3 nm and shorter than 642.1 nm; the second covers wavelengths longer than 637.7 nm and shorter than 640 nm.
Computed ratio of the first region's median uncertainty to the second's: 1.00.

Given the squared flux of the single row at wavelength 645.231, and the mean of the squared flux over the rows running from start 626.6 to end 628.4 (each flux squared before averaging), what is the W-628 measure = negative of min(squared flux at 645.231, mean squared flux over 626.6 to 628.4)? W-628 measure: -7719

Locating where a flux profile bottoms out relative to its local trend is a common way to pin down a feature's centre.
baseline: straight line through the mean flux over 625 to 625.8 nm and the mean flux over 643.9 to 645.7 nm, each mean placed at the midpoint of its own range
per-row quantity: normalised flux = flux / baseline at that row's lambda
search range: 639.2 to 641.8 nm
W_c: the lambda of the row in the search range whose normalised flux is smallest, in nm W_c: 640.199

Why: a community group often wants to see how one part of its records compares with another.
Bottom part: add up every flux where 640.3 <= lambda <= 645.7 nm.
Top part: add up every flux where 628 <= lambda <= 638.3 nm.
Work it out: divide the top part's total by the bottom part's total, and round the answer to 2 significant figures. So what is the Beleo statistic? 1.9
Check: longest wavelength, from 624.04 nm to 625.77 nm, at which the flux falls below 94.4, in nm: 625.627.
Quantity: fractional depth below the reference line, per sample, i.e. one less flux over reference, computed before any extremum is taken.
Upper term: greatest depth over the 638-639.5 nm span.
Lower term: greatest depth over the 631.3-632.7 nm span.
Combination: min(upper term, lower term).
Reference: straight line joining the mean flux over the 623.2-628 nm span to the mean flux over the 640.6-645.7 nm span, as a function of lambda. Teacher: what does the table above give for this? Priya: 0.015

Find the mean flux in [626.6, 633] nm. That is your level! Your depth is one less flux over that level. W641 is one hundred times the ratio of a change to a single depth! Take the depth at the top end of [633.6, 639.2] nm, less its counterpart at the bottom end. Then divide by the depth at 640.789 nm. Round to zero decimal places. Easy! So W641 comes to 144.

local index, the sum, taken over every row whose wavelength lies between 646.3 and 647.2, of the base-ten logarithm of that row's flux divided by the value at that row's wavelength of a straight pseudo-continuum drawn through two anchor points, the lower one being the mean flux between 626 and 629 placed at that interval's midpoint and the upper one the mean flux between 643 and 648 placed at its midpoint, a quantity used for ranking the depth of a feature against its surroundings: -0.033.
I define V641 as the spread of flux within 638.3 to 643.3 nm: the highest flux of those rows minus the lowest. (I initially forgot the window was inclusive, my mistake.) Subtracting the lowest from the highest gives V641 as 12.9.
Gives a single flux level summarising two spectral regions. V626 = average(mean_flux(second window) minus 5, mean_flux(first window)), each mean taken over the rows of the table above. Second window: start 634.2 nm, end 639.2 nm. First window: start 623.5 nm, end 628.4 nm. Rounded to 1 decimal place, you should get 88.1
